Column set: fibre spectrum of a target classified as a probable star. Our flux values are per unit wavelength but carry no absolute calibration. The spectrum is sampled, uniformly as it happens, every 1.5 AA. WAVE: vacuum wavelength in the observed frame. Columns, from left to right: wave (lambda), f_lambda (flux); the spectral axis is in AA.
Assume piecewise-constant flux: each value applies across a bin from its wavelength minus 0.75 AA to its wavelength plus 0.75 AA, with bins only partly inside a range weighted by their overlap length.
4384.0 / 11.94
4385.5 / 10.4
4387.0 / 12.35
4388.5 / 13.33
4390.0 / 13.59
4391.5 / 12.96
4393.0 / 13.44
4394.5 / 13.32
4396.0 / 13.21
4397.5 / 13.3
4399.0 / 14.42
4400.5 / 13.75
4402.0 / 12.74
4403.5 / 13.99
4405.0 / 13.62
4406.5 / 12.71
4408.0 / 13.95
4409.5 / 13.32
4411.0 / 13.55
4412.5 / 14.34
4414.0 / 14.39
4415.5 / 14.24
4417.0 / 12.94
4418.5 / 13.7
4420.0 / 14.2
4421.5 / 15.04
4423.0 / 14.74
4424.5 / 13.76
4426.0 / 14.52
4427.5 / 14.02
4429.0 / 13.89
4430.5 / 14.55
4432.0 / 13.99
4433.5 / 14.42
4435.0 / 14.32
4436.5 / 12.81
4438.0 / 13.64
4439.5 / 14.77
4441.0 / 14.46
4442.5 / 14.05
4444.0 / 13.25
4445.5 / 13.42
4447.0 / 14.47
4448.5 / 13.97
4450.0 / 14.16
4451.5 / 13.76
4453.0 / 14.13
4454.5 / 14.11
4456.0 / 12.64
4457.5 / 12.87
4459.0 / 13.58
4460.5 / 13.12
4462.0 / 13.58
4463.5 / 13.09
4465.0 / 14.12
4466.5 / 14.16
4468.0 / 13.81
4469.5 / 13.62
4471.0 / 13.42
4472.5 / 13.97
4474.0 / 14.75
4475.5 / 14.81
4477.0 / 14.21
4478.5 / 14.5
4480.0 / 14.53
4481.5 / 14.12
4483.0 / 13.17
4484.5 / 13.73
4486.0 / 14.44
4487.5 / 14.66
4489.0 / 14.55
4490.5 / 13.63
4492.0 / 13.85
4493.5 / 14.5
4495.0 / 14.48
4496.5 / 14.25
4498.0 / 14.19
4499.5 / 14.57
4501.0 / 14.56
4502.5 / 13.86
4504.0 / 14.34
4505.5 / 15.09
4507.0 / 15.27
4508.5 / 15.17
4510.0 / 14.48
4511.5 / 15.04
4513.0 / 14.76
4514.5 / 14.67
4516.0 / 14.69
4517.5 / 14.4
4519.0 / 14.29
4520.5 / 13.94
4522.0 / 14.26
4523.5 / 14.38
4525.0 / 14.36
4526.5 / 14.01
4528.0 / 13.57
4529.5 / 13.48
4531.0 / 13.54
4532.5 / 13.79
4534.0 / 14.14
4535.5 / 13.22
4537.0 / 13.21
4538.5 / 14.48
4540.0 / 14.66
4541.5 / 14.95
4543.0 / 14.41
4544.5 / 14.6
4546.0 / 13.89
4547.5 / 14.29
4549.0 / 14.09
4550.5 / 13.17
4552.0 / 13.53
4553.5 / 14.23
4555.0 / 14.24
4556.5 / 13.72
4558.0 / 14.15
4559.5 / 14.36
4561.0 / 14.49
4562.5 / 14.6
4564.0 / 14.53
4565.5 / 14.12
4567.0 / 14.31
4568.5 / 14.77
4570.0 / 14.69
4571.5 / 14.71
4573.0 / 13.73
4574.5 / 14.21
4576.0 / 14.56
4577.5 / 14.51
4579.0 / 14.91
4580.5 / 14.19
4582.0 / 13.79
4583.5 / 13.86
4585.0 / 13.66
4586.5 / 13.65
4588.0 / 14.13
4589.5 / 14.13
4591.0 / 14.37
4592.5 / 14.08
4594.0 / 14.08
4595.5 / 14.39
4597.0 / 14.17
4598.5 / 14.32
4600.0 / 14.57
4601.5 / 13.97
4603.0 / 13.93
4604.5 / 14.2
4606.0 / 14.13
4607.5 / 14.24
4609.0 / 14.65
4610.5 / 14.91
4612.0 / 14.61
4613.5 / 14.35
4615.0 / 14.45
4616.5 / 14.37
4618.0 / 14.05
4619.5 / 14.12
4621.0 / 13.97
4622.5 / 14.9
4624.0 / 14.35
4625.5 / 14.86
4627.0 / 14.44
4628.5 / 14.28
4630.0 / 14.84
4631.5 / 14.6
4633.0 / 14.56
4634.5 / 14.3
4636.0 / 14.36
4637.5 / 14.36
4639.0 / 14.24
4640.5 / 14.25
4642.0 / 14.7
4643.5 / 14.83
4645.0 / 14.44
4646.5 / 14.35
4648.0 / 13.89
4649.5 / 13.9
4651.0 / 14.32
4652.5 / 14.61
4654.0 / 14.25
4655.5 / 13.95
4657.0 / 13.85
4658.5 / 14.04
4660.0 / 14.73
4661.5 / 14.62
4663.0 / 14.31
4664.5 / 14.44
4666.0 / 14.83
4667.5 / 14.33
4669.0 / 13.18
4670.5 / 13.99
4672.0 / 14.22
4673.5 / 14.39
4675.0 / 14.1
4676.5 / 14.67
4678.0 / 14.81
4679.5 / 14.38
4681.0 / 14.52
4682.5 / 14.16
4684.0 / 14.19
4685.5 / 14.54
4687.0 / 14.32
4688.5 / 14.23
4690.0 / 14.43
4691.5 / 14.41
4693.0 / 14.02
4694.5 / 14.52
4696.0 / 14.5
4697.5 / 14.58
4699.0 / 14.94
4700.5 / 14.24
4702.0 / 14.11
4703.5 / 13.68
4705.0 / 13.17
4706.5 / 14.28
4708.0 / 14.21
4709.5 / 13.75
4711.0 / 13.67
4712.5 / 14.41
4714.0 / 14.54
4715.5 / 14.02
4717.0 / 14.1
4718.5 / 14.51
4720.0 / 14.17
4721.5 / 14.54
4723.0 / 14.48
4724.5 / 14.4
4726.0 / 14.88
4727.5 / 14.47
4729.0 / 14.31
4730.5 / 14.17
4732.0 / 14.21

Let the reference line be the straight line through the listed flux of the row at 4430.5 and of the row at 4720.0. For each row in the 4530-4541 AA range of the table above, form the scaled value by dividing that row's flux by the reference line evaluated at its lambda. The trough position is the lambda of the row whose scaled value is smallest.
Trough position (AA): 4537.0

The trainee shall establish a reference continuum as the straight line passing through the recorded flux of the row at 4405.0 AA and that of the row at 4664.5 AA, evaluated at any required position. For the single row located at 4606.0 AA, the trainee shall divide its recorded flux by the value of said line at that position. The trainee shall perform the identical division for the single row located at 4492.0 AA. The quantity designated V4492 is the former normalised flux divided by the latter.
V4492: 0.99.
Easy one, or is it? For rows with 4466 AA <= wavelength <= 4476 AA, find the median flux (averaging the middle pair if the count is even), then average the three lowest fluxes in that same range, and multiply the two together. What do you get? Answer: 190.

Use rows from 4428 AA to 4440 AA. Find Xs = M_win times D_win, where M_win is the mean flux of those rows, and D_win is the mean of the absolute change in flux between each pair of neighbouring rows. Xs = 10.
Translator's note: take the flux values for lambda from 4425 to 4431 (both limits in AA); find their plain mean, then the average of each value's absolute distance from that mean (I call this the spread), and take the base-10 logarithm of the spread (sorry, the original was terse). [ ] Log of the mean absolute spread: -0.54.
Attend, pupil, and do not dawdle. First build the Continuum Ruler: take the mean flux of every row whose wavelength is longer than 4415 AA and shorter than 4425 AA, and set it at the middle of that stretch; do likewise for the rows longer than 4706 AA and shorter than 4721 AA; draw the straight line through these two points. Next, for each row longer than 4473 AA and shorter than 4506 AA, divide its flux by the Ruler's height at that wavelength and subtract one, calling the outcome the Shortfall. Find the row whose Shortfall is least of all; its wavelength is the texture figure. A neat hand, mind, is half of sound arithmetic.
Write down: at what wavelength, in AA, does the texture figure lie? 4483.0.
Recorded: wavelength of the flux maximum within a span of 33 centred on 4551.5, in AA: 4541.5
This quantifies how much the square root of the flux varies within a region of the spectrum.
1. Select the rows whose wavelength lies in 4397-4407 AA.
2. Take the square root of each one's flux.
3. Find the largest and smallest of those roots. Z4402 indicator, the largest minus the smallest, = 0.23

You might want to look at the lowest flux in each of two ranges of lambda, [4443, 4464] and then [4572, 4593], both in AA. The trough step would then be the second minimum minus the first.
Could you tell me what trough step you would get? 1.0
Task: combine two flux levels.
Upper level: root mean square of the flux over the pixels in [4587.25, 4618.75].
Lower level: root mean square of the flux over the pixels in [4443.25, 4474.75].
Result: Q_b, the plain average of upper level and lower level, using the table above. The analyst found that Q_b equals 14.0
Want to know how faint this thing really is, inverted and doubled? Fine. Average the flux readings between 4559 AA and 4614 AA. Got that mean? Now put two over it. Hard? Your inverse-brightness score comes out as 0.1399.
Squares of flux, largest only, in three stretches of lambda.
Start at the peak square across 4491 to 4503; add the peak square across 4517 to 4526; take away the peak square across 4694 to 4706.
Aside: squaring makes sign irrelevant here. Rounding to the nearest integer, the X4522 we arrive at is 196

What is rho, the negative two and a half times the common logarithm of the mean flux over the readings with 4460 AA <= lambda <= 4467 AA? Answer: -2.83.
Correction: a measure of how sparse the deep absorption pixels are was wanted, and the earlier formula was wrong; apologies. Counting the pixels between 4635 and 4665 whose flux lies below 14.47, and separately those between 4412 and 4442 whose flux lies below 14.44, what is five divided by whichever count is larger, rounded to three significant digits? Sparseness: 0.333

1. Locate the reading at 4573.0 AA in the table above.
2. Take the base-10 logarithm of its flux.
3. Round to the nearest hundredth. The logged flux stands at 1.14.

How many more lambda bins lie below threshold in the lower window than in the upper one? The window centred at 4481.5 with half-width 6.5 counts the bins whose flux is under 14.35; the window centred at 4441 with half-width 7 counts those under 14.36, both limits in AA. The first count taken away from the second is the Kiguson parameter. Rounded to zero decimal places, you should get 2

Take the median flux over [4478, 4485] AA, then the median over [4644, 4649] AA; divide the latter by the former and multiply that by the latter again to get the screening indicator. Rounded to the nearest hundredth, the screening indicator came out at 14.58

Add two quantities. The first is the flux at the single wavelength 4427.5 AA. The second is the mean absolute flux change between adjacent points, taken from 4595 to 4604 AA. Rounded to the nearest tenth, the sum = 14.3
